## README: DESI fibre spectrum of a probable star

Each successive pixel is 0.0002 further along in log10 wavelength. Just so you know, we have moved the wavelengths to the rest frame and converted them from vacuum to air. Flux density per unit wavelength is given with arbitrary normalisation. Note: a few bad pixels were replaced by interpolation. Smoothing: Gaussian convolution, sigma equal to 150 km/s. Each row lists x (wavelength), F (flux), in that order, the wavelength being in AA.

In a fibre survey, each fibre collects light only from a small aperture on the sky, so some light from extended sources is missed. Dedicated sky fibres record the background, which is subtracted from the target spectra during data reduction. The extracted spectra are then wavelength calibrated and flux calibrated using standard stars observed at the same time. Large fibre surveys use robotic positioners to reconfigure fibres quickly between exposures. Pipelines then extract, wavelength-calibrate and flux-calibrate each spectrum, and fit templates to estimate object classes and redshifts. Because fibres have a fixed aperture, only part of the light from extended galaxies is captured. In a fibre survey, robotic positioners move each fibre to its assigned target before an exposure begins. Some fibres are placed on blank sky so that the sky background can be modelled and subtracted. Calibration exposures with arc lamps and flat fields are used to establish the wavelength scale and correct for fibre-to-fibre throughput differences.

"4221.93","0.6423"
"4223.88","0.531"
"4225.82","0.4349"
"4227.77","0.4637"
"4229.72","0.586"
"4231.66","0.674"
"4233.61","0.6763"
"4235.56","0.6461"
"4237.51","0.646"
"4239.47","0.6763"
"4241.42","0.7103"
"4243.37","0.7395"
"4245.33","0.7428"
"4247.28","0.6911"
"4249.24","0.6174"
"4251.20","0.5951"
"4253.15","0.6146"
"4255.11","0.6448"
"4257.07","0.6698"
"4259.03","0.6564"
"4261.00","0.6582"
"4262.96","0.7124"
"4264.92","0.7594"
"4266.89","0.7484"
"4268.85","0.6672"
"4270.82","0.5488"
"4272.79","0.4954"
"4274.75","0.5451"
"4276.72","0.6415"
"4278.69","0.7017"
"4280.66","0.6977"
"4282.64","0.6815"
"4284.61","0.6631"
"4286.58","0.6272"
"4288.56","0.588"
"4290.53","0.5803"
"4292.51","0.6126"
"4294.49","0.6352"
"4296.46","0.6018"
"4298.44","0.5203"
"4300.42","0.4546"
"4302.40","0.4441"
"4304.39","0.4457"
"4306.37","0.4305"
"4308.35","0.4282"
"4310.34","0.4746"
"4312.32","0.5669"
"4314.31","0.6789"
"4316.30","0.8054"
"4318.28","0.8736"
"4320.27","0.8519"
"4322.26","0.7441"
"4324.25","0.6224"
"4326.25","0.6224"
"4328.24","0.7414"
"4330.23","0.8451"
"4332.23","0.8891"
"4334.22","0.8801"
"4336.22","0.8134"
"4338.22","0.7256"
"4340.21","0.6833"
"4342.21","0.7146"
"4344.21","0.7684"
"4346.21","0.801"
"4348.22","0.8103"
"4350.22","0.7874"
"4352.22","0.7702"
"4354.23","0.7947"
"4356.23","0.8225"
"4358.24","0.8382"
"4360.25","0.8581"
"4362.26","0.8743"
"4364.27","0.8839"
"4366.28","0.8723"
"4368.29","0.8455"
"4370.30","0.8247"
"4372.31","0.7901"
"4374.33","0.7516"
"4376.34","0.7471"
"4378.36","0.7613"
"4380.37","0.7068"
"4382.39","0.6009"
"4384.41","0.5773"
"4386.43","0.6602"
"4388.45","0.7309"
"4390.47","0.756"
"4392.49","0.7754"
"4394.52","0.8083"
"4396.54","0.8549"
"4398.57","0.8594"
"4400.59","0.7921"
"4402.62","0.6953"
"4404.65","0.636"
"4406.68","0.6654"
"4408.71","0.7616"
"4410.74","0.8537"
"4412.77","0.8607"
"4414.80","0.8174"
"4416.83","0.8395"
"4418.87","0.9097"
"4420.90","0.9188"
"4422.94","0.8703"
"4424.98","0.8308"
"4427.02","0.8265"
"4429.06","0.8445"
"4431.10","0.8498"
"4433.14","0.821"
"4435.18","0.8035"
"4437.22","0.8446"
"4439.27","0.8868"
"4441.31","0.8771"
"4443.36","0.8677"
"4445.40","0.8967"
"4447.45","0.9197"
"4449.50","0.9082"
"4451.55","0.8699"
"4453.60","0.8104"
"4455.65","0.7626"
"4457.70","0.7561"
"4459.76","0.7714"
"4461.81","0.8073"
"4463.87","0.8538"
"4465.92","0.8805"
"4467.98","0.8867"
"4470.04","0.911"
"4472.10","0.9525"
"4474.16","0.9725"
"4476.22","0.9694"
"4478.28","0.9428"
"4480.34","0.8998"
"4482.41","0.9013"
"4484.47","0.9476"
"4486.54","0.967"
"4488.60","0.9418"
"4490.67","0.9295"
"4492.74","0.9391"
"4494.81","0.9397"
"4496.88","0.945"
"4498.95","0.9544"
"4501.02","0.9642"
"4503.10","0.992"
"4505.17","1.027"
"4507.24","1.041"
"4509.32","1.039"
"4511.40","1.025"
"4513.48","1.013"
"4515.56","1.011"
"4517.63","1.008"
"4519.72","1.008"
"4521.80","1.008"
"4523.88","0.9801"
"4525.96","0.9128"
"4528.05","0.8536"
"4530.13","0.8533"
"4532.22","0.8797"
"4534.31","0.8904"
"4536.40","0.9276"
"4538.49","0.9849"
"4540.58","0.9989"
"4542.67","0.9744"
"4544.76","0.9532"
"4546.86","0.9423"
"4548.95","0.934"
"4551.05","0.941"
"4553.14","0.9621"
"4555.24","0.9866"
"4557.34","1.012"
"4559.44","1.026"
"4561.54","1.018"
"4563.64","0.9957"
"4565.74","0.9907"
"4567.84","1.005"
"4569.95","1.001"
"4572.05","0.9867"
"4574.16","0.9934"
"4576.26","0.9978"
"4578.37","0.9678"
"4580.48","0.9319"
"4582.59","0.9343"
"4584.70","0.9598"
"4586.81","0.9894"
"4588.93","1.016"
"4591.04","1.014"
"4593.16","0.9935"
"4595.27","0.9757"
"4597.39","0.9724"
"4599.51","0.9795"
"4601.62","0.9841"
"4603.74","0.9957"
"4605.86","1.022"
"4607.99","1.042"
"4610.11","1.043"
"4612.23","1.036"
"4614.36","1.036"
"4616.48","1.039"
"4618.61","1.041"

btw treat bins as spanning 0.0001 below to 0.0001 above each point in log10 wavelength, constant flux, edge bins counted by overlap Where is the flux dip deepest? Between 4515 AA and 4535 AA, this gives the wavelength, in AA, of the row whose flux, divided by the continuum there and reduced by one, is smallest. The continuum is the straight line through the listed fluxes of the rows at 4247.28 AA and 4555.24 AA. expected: 4530.13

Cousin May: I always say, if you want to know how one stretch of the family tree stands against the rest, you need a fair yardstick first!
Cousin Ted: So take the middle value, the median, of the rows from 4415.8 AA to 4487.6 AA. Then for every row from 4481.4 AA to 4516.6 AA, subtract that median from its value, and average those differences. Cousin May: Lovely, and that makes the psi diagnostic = 0.10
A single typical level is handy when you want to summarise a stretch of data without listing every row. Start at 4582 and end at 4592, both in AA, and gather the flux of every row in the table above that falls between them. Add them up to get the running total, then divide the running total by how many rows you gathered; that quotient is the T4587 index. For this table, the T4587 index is 1.0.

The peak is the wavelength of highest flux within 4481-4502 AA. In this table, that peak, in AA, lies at 4486.54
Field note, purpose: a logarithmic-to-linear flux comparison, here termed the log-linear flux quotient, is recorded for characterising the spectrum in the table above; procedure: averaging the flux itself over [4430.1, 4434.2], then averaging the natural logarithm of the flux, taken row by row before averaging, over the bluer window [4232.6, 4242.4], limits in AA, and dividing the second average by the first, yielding -0.48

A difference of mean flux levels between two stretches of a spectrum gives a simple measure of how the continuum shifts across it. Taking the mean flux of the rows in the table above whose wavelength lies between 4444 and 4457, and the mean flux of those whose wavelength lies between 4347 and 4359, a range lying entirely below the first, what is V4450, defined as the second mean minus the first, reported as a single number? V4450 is -0.06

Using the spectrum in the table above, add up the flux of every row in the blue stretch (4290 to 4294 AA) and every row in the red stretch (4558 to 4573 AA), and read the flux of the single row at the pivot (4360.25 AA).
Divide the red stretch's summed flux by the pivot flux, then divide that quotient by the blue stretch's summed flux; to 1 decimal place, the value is 6.9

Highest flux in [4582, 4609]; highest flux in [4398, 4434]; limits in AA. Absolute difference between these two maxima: 0.12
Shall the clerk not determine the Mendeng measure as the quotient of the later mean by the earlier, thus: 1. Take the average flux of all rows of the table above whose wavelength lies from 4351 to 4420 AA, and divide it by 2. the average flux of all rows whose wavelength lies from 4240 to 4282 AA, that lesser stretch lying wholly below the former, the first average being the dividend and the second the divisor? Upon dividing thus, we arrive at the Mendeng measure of 1.19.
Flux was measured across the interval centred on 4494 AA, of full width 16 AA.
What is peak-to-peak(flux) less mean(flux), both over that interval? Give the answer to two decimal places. -0.91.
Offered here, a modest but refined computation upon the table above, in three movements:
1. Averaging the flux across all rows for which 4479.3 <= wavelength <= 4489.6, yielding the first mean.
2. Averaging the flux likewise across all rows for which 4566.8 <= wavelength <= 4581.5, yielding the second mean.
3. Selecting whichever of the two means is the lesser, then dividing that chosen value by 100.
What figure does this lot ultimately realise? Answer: 0.0093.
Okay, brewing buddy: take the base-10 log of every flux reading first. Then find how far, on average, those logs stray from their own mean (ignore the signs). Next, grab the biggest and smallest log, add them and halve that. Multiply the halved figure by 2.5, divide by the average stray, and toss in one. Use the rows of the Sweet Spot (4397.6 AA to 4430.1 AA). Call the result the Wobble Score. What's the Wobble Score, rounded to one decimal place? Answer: -7.2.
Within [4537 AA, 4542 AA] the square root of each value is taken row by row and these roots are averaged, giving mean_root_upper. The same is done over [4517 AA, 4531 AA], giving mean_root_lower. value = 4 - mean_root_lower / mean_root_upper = 3.02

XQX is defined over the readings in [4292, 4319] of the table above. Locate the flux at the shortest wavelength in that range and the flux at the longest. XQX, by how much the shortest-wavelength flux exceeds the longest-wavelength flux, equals -0.26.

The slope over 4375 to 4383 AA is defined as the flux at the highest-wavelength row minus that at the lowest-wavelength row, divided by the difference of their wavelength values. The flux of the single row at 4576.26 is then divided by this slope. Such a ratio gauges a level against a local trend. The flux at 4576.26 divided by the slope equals -41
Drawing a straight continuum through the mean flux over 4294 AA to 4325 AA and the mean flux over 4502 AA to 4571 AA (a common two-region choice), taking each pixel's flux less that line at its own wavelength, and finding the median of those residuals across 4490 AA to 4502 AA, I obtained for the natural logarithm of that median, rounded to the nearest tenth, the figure -3.3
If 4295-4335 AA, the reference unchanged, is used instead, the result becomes -4.4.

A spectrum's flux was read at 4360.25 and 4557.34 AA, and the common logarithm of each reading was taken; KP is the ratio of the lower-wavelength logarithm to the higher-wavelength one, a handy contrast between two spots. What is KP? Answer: -12.8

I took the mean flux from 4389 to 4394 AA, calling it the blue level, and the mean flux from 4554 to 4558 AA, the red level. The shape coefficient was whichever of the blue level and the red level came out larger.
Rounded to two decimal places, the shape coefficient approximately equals 1.00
